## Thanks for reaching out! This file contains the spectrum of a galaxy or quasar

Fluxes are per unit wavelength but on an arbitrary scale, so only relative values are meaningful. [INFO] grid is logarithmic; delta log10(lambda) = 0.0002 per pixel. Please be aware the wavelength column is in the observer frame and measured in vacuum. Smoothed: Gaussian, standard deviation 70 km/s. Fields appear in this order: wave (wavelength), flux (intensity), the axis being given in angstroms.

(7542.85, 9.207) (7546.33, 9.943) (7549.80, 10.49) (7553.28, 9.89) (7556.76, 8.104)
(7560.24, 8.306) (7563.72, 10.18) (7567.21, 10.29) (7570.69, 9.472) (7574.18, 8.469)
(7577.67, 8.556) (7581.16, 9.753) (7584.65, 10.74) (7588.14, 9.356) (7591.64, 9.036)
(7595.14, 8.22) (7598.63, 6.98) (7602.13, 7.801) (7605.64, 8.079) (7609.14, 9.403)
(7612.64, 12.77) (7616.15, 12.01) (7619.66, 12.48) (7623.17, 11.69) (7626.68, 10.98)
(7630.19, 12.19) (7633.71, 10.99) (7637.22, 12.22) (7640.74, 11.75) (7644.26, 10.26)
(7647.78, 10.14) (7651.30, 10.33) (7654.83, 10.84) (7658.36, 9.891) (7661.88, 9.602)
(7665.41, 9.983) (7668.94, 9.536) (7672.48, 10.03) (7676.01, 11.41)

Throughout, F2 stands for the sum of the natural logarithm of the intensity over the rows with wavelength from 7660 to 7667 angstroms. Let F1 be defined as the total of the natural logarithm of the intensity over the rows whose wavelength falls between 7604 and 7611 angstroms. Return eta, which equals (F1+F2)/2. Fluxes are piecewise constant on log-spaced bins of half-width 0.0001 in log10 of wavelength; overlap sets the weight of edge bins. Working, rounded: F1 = 4.3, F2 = 4.56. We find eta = 4.45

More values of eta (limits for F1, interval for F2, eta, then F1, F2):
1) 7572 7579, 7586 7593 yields 4.36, 4.3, 4.44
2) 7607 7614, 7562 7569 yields 4.72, 4.8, 4.65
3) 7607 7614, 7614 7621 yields 4.90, 4.8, 5.01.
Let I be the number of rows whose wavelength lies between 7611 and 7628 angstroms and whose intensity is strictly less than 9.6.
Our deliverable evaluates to 0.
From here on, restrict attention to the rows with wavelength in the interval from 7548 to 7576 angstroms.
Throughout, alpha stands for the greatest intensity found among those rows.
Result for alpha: 10.49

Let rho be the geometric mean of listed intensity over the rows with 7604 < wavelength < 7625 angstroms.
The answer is 10.9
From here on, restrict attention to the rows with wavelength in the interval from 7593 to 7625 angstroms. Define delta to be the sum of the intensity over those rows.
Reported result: 89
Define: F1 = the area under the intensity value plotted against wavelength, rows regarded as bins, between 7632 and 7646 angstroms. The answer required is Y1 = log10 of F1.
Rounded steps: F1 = 158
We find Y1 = 2.20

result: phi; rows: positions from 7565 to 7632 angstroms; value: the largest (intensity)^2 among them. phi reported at 163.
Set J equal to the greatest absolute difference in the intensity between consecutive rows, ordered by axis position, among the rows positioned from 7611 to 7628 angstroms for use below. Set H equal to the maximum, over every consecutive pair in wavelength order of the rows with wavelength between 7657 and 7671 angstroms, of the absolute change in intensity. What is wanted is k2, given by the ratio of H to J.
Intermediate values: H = 0.45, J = 0.79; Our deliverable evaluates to 0.57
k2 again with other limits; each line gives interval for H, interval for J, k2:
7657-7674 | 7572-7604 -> 0.36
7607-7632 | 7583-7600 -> 2.43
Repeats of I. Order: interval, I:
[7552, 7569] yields 2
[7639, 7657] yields 0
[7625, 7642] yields 0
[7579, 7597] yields 3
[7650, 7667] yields 0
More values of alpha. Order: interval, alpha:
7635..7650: 12.22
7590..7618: 12.77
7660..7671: 9.983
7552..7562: 9.89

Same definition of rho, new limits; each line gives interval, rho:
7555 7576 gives 9.1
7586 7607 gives 8.2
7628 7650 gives 11.2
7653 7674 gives 10.0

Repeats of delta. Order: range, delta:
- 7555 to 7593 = 102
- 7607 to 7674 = 207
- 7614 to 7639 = 83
